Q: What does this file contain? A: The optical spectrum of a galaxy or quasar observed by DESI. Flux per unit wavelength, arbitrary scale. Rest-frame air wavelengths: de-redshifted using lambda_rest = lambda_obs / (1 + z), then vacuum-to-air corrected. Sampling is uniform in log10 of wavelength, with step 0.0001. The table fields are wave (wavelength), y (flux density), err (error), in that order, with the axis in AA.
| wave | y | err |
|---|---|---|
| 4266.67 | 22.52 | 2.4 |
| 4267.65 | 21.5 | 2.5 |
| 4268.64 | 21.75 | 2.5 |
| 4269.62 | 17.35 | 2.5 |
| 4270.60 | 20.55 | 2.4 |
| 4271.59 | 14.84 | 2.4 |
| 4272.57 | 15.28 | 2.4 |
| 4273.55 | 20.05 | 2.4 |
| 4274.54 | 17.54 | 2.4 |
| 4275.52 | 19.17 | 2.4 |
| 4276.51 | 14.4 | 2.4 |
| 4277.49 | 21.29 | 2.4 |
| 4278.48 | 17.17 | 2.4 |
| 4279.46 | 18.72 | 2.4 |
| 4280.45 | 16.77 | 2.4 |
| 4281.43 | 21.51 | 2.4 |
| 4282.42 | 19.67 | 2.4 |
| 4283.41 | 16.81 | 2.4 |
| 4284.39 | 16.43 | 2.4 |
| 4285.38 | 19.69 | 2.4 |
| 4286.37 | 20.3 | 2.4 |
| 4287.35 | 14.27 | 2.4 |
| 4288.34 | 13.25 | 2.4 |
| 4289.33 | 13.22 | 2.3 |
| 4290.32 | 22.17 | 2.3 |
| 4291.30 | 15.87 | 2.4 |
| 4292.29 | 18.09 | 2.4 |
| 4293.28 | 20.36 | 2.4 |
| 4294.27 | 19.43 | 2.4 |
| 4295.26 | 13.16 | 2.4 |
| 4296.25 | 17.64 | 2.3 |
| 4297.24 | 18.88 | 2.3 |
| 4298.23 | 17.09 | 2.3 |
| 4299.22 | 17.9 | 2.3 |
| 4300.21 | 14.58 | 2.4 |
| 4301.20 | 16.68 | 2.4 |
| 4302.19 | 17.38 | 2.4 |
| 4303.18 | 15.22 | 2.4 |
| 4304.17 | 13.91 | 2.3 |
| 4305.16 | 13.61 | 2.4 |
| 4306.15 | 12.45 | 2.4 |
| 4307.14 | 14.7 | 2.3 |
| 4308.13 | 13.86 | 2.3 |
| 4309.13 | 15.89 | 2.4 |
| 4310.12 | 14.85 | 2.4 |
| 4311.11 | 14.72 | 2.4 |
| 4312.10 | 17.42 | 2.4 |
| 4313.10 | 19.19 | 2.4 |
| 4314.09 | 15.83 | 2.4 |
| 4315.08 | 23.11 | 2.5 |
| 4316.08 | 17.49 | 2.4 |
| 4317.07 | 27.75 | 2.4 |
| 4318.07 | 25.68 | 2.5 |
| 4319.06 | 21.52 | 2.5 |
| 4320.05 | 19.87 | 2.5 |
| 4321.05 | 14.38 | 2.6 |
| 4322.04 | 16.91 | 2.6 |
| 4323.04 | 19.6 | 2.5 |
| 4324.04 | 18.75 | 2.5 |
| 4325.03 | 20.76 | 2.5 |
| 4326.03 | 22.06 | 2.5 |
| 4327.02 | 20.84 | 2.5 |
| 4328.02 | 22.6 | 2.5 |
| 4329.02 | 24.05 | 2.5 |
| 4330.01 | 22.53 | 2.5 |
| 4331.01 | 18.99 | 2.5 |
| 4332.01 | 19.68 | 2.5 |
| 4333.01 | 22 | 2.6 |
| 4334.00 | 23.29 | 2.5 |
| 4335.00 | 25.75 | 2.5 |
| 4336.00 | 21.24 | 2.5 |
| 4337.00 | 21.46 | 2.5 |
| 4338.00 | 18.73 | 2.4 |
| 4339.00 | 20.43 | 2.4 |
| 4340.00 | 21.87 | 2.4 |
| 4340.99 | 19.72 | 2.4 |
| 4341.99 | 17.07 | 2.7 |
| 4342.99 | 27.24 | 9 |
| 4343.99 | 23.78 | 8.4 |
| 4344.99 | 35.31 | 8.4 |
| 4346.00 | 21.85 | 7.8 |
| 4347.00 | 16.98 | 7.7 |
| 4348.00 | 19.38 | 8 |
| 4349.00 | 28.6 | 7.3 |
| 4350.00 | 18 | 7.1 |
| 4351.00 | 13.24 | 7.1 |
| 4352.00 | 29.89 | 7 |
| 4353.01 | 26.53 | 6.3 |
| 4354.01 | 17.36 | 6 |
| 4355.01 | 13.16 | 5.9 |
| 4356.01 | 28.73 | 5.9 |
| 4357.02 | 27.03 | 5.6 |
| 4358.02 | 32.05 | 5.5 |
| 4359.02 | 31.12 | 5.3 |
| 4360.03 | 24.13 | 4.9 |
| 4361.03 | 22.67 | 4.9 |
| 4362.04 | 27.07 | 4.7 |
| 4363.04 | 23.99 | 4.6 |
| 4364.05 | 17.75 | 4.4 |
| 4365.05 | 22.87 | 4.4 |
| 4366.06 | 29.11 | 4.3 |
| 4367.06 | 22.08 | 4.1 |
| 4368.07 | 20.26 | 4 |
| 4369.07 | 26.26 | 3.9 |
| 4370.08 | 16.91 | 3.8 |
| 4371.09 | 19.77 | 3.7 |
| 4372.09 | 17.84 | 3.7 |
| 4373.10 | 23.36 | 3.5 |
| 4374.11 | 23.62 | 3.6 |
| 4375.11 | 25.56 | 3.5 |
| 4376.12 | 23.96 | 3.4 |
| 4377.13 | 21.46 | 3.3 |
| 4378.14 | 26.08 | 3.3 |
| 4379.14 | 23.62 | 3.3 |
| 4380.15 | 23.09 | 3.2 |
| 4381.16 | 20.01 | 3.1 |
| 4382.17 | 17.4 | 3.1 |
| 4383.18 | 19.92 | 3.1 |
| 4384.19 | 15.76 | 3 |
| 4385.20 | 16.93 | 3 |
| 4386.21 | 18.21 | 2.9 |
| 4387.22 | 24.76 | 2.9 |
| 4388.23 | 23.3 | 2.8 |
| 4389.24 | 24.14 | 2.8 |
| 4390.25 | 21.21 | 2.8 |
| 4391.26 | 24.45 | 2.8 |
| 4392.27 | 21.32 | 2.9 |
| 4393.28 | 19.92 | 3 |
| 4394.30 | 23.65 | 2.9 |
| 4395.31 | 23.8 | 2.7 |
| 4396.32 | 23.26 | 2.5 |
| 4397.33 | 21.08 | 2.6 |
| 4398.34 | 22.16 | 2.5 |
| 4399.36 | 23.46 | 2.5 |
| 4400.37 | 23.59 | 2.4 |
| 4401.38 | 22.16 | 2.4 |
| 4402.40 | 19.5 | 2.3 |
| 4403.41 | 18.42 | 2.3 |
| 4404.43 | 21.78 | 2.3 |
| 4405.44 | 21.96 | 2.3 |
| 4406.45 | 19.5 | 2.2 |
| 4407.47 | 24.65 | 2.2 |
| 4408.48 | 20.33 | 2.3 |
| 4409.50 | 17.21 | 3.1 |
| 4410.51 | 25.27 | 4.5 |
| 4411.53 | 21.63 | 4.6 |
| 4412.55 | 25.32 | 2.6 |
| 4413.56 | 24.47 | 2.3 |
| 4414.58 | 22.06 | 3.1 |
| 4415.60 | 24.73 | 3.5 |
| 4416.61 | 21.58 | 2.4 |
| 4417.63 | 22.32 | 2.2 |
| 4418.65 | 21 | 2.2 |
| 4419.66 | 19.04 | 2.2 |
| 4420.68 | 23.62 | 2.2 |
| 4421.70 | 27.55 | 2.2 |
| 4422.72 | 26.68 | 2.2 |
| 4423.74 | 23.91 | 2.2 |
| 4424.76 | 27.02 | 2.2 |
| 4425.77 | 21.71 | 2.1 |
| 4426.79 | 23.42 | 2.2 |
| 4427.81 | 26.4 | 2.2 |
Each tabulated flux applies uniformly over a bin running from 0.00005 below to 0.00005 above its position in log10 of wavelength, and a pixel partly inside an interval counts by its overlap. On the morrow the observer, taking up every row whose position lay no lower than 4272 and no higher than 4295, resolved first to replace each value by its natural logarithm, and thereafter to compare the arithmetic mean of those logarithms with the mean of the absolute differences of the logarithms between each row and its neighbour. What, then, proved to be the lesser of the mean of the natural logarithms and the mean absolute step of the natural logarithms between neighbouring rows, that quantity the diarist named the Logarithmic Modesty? 0.18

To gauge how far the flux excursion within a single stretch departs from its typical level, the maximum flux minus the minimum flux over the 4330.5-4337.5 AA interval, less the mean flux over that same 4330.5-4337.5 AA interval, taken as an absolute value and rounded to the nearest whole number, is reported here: 15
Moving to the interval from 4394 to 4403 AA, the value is 18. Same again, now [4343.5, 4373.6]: 1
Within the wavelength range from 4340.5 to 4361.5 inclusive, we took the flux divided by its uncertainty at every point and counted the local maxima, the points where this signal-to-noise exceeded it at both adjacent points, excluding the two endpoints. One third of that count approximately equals 1.7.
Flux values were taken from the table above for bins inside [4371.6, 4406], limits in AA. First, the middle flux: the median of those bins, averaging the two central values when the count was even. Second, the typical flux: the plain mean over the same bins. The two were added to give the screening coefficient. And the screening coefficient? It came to 43.9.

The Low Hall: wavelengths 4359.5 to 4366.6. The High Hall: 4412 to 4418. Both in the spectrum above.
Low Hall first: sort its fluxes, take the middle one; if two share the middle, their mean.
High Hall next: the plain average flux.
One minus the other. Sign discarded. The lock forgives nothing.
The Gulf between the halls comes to 0.6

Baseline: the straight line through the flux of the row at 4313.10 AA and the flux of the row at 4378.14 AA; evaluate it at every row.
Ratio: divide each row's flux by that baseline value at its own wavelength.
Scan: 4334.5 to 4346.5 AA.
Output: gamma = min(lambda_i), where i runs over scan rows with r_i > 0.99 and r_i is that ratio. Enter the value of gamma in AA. 4335.00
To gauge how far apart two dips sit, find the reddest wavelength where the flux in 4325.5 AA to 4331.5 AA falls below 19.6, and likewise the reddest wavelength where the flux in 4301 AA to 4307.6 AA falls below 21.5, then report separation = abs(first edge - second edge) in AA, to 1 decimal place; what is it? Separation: 23.9 AA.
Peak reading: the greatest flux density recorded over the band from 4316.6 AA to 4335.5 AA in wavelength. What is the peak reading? 27.75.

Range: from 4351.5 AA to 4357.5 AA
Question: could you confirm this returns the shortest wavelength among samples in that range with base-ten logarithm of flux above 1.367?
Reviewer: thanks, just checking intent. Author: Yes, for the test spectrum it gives 4352.00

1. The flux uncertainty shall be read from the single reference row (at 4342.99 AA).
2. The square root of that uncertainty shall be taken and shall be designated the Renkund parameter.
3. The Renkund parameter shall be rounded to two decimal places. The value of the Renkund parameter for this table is 3.00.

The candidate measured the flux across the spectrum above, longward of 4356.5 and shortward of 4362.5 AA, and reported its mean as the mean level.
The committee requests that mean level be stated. 27.3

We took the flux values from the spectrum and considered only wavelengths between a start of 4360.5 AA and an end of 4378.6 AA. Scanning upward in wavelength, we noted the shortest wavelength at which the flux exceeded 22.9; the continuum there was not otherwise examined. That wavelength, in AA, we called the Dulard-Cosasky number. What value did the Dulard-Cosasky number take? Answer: 4362.04 AA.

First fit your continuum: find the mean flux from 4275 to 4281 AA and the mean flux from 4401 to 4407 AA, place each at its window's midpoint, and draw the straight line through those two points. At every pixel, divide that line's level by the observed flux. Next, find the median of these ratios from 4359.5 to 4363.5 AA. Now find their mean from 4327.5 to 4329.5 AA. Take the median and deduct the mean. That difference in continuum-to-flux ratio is 0.00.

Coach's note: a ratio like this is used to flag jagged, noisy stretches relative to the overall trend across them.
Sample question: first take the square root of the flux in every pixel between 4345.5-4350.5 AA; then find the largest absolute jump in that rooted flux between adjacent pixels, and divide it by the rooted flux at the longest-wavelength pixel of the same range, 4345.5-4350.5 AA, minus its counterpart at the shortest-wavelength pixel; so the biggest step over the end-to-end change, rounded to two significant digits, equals -2.6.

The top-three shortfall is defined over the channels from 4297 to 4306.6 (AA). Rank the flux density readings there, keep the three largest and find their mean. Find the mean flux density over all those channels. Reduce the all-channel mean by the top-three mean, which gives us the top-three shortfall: -2.3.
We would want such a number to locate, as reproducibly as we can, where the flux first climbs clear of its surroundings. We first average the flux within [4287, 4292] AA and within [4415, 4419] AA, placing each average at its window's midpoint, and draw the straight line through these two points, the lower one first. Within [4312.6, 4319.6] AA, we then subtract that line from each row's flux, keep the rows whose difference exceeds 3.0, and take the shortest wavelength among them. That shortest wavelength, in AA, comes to 4315.08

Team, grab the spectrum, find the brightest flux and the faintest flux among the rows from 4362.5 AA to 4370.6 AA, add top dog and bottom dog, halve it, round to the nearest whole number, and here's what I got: 23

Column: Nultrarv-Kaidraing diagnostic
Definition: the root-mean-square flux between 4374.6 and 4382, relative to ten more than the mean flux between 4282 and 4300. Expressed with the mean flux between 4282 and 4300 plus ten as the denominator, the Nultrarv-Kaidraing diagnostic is 0.86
